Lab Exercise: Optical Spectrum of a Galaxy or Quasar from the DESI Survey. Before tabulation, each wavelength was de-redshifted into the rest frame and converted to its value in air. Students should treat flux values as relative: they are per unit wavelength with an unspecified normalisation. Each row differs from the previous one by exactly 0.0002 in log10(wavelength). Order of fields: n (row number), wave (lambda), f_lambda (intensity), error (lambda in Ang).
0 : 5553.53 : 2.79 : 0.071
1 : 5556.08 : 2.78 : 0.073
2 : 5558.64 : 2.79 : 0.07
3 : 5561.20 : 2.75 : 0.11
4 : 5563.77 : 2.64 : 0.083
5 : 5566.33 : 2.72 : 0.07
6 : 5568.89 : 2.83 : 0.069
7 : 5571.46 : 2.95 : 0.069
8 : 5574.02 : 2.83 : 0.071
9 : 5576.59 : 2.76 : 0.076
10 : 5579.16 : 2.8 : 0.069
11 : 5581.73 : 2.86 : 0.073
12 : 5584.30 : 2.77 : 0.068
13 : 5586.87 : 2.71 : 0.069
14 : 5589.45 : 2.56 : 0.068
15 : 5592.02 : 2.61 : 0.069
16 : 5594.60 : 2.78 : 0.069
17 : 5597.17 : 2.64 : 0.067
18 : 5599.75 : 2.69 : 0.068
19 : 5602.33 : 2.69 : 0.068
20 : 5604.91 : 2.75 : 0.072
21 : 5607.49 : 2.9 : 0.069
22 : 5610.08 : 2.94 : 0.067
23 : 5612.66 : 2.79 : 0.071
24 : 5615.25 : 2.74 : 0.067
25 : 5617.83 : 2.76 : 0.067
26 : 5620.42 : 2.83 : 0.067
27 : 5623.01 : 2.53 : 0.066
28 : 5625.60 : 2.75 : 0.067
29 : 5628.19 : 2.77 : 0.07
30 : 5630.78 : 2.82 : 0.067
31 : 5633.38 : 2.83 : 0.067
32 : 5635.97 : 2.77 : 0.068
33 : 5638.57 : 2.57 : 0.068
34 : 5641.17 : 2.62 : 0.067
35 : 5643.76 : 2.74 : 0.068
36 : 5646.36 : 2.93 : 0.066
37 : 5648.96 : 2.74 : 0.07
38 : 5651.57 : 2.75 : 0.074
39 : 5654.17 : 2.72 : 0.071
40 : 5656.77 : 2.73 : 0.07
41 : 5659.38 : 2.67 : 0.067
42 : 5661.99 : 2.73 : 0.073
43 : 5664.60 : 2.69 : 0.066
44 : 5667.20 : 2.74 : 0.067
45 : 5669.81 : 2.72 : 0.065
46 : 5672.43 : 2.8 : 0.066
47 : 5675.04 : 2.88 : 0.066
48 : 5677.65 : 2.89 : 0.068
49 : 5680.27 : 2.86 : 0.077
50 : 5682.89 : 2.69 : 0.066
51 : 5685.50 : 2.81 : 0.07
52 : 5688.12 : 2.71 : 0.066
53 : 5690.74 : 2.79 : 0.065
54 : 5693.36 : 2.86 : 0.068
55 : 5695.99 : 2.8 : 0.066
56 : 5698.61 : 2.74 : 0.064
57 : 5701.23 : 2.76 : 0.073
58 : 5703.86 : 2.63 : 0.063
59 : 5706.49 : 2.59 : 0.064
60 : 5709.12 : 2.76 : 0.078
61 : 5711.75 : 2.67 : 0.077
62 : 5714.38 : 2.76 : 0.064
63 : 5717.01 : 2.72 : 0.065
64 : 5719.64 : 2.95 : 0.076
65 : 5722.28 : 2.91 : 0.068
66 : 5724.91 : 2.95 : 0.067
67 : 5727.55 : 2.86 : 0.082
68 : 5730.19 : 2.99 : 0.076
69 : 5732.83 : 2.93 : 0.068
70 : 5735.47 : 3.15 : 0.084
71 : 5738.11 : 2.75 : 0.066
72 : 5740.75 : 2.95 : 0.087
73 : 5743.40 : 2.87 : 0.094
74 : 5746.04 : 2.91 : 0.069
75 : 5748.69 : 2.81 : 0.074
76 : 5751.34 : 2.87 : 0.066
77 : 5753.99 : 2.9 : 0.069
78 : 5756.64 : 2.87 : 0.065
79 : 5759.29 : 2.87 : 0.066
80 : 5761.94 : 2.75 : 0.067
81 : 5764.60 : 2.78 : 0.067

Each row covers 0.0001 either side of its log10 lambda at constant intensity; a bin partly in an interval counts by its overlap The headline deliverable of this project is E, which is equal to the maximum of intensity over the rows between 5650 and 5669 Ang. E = 2.75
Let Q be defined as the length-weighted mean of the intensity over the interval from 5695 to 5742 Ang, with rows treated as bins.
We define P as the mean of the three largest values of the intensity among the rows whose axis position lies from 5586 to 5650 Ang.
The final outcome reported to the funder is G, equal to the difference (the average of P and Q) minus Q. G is 0.048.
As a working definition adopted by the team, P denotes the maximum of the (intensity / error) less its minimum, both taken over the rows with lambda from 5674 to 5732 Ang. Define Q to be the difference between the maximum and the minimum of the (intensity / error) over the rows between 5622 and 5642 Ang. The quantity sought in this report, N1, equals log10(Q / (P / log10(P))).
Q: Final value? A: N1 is -0.34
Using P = 9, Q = 4.4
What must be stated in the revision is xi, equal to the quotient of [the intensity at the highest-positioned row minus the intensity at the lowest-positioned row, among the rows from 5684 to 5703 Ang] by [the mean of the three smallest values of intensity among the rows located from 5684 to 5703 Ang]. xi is -0.018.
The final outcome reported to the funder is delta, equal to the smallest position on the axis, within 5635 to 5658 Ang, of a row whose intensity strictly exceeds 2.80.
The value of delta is 5646.36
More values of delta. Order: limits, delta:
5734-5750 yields 5735.47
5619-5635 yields 5620.42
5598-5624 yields 5607.49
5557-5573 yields 5568.89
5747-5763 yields 5748.69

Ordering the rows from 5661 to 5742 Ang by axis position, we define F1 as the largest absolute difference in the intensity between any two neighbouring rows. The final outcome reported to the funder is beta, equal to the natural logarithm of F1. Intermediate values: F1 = 0.400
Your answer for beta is -0.92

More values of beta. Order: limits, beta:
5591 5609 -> -1.77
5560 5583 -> -2.12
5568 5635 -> -1.20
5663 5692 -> -1.77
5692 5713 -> -1.77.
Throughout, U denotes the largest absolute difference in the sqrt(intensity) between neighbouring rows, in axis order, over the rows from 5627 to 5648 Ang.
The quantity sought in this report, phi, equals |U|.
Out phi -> 0.061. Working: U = 0.061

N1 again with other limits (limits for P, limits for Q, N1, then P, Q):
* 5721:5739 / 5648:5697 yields -0.17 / 9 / 6.5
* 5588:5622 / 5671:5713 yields 0.06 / 6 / 9.0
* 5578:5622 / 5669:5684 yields -0.08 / 6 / 6.5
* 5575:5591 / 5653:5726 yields 0.14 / 4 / 9.4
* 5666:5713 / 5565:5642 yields -0.09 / 9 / 7.6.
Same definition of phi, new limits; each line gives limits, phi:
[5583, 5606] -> 0.052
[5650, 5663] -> 0.018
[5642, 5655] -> 0.056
